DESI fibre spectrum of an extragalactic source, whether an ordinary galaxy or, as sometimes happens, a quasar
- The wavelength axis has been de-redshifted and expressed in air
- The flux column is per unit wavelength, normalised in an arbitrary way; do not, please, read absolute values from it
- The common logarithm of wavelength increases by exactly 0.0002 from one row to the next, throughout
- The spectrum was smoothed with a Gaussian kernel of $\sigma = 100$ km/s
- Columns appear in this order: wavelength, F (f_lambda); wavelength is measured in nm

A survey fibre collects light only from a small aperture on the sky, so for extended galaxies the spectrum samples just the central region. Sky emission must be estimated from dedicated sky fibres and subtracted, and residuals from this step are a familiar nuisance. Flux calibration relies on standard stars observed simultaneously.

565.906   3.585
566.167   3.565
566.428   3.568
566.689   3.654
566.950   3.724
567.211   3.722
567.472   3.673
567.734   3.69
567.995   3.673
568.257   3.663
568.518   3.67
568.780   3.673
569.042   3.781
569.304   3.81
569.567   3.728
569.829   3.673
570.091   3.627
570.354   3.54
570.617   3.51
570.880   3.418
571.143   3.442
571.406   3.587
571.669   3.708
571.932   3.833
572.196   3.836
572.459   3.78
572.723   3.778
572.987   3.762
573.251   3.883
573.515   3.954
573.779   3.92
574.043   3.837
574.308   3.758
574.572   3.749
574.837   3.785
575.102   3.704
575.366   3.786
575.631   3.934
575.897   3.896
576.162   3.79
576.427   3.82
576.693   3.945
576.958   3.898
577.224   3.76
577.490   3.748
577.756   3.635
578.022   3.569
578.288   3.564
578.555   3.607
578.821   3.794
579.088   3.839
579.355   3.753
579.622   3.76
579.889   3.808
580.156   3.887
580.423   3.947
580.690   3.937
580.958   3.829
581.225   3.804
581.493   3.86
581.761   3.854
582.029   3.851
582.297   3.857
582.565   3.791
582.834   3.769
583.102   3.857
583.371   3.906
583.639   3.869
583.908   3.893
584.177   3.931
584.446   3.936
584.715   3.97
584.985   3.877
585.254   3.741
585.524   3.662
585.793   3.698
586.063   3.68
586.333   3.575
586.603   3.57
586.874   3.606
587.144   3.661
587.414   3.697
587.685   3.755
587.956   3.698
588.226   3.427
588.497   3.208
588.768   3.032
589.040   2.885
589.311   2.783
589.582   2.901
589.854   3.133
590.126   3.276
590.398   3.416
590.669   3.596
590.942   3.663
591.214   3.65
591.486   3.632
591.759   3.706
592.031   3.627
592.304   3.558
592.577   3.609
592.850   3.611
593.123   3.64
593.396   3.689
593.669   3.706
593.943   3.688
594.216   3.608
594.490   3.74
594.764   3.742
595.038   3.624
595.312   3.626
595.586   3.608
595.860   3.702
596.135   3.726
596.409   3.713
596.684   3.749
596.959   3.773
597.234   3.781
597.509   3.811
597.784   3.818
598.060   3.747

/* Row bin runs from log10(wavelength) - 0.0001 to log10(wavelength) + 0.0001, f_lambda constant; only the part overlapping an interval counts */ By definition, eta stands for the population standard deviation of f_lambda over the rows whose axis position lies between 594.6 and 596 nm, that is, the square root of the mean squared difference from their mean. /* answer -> 0.05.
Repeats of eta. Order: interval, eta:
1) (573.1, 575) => 0.07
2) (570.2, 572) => 0.14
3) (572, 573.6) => 0.07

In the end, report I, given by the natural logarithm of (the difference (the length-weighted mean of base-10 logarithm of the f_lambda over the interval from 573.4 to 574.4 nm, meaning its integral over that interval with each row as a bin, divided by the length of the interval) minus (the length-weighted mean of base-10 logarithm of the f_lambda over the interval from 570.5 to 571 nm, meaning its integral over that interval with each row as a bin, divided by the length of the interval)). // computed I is -3.03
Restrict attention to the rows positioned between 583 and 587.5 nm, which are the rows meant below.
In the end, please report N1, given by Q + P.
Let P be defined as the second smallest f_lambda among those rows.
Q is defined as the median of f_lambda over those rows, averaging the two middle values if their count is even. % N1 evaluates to 7.32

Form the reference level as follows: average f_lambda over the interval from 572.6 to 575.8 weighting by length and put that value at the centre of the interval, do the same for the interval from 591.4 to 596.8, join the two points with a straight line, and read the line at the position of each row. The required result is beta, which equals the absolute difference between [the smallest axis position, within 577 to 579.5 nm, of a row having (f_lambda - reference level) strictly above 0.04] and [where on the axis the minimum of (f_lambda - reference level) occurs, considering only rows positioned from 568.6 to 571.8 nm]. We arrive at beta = 8.21 nm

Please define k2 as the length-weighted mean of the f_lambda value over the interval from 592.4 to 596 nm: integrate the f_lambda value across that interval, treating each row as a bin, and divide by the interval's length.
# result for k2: 3.66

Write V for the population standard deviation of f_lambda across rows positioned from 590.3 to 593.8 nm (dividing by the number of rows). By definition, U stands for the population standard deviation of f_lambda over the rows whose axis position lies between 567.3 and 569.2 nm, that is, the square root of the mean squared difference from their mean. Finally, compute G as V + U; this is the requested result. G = 0.11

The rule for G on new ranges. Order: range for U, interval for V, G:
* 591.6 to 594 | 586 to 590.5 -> 0.36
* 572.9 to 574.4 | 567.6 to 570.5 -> 0.14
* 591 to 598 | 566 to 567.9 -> 0.13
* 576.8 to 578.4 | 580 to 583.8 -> 0.17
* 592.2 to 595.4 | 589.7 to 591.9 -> 0.25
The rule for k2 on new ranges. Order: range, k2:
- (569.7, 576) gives 3.74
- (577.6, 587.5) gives 3.78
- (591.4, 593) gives 3.62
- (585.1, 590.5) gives 3.42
